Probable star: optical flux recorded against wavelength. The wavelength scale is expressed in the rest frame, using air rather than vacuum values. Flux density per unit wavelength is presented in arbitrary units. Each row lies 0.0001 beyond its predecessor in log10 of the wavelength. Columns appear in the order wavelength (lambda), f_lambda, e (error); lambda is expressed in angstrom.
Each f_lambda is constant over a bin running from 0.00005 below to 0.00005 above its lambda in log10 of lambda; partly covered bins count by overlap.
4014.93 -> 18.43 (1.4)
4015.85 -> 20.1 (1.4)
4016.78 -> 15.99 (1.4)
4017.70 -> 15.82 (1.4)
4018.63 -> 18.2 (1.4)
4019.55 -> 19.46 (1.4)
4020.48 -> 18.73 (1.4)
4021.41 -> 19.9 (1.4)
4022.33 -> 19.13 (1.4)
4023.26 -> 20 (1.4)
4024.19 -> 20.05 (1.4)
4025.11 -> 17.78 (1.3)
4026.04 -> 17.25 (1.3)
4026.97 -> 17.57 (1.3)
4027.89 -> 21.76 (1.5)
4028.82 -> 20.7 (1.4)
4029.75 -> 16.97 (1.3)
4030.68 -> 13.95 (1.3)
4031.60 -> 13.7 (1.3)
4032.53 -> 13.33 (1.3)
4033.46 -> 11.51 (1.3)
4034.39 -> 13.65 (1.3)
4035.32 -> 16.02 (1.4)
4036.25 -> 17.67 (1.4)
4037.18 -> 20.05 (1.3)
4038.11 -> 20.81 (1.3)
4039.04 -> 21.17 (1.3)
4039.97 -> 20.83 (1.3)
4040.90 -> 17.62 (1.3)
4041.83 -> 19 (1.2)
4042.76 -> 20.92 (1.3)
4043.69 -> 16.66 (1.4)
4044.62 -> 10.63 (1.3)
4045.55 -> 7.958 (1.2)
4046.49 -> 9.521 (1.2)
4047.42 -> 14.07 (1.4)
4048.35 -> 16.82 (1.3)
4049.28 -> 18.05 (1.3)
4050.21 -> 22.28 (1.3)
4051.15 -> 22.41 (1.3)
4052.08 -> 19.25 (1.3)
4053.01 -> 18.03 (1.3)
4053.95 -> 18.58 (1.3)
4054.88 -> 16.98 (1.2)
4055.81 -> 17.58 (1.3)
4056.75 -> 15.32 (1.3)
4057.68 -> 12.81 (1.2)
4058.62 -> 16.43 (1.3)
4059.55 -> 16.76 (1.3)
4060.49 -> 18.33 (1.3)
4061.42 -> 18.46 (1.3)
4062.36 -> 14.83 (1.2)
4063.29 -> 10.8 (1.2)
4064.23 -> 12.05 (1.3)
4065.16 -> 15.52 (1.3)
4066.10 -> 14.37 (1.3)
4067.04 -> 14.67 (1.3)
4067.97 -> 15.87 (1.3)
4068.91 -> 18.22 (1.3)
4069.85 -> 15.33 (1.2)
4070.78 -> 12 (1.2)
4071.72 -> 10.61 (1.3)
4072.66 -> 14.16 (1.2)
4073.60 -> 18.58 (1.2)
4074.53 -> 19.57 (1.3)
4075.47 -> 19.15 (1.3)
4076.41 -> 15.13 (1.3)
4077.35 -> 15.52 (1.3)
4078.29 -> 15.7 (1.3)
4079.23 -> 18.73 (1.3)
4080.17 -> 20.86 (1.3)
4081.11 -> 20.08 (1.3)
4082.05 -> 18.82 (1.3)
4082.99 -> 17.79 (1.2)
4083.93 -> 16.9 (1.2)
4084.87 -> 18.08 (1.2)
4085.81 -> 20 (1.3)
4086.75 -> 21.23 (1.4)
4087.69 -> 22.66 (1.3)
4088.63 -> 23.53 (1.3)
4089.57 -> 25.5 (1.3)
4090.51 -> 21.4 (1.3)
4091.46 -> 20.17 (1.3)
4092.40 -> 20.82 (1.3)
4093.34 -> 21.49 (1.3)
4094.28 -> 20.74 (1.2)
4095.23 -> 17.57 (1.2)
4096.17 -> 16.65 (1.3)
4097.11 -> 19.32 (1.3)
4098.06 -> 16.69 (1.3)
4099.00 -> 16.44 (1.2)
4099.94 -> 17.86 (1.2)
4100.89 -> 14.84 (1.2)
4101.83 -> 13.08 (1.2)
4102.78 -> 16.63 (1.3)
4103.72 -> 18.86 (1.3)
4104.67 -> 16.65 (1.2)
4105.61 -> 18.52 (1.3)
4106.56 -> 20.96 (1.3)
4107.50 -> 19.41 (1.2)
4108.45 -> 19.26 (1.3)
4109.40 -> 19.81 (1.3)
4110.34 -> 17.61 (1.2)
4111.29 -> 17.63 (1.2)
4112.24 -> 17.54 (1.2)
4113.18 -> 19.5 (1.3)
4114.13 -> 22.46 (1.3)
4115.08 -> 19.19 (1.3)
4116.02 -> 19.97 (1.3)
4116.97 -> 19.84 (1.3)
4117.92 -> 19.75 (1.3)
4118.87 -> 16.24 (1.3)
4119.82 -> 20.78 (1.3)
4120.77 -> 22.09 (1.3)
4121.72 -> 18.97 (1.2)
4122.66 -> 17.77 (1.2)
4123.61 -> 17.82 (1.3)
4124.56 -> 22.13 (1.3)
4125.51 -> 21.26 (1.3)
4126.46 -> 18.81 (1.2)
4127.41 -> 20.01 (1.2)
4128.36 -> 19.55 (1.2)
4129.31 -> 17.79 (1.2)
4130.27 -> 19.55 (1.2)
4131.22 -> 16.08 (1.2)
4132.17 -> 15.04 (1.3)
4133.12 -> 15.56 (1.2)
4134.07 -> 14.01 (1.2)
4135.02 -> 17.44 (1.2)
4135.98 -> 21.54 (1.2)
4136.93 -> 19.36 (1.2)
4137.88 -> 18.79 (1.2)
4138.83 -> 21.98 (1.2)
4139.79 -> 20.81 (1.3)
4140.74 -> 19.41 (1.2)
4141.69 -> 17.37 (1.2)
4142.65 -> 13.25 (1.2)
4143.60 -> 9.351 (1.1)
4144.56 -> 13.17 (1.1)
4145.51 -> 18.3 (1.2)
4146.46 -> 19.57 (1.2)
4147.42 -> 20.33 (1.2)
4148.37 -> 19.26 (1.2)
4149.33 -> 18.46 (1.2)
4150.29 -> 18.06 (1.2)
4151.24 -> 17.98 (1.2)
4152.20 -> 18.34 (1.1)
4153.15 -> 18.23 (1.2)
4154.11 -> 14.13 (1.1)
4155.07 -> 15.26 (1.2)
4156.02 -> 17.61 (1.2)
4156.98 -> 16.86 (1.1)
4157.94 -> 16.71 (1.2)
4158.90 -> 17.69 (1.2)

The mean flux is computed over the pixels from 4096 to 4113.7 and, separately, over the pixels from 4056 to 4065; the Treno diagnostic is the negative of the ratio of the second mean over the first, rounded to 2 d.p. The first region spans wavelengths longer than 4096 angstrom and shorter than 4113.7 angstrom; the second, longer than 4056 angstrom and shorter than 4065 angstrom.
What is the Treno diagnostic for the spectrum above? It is -0.85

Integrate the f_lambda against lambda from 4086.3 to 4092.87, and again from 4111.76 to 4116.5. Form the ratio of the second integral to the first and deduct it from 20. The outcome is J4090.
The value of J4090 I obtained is 19.36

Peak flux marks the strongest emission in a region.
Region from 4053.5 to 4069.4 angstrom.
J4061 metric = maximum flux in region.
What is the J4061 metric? 18.58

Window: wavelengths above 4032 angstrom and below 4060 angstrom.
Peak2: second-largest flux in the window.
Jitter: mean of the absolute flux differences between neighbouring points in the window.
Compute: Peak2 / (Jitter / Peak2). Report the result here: 234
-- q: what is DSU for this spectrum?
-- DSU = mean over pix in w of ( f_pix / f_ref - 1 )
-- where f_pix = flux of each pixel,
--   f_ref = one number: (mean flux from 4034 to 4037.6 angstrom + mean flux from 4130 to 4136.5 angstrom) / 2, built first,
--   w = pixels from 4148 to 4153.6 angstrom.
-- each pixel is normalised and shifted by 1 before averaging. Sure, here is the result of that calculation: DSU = 0.09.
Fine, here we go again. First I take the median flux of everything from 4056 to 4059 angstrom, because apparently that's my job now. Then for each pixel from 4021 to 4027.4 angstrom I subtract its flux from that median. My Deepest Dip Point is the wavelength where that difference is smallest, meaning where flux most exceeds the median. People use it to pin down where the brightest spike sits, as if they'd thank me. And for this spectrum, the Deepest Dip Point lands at 4024.19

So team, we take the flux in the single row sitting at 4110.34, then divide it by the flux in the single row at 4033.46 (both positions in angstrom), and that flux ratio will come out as 1.53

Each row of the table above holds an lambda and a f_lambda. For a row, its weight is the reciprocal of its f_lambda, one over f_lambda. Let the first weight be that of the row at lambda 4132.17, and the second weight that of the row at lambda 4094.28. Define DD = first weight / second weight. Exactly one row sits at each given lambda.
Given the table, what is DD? 1.38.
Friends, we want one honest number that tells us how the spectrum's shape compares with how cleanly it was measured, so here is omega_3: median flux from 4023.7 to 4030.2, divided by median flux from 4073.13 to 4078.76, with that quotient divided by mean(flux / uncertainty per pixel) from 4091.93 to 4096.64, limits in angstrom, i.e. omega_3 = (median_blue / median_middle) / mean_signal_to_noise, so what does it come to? 0.0671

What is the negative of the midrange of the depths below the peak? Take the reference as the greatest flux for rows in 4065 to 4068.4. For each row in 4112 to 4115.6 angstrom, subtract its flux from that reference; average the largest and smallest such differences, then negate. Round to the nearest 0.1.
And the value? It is 4.1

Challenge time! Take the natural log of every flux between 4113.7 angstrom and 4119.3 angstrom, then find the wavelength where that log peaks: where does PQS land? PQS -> 4114.13 angstrom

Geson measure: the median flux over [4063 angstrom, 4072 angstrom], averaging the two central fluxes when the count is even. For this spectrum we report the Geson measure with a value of 14.5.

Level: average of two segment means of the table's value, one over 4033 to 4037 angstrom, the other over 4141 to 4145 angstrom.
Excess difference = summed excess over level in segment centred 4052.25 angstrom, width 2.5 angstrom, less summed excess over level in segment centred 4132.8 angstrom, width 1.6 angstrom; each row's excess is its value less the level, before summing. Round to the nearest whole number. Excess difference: 15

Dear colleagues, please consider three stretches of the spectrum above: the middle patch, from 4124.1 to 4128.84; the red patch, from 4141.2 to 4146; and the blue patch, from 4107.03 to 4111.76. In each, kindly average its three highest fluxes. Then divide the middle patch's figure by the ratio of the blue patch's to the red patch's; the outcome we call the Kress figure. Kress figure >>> 18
